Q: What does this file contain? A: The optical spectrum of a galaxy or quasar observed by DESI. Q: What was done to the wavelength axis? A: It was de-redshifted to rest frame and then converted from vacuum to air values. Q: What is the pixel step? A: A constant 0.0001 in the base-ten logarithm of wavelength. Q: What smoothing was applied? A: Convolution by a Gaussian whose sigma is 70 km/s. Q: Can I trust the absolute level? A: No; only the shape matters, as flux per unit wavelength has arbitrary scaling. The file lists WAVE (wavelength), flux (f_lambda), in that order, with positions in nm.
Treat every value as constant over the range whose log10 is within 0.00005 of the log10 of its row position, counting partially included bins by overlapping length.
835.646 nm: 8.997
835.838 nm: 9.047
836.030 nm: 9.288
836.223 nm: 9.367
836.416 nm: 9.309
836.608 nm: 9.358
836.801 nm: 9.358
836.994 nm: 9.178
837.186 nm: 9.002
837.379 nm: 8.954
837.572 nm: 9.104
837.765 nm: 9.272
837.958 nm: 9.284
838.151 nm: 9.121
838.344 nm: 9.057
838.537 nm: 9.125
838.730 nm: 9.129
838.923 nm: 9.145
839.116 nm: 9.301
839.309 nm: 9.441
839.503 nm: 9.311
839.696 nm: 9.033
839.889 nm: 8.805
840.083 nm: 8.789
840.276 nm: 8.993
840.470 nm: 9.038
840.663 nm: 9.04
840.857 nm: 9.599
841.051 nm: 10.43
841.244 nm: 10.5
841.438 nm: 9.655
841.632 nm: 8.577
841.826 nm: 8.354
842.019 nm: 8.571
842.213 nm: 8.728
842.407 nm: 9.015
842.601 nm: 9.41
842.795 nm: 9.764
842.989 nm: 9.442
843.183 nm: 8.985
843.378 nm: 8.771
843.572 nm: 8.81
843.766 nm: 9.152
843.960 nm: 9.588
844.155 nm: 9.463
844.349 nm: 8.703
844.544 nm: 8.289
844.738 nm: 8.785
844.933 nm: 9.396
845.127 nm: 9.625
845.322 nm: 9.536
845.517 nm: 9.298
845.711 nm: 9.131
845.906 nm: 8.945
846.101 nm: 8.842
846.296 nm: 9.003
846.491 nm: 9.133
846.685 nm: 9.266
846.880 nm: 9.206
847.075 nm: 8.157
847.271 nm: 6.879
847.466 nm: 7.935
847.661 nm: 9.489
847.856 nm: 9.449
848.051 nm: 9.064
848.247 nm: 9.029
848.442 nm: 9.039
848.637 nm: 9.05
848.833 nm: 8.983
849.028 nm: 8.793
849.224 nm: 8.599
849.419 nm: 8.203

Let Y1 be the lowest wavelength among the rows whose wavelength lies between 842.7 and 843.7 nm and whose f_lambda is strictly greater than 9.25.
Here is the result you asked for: 842.795 nm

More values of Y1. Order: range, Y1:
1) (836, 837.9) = 836.030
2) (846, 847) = 846.685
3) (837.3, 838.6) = 837.765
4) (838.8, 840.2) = 839.116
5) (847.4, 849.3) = 847.661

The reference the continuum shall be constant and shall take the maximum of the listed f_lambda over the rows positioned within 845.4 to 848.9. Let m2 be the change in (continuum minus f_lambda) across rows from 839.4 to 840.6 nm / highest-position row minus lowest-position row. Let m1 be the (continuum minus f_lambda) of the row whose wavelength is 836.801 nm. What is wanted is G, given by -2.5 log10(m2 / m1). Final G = -0.8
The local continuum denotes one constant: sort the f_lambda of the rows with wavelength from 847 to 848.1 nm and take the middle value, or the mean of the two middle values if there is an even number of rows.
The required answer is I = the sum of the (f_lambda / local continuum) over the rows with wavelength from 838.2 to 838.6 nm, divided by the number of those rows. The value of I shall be 1.06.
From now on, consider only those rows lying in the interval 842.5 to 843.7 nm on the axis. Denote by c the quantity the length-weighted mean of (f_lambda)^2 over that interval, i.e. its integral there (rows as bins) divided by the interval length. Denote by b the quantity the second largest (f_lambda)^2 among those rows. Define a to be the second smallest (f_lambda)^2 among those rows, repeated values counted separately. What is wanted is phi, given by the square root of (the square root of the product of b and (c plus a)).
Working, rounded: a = 78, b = 89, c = 84.7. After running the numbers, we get 11.0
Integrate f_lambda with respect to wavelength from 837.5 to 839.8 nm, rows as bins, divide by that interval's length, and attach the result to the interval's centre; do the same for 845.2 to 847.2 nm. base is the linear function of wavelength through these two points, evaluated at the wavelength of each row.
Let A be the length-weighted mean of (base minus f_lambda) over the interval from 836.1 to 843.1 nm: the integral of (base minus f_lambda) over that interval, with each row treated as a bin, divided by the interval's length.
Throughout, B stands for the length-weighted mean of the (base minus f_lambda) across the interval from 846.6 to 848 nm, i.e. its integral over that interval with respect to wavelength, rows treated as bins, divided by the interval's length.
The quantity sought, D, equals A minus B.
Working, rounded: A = -0.04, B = 0.37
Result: -0.40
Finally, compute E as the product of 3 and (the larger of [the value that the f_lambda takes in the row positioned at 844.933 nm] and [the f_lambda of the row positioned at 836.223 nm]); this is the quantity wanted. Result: 28.2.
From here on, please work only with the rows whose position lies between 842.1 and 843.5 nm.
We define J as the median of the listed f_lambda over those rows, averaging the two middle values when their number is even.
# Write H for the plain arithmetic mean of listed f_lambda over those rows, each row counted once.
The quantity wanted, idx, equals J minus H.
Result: -0.14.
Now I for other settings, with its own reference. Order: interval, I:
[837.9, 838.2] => 1.07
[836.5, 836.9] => 1.09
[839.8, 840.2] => 1.02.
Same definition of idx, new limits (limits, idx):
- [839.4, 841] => -0.04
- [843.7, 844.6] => 0.11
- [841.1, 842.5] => -0.33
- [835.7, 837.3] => 0.06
